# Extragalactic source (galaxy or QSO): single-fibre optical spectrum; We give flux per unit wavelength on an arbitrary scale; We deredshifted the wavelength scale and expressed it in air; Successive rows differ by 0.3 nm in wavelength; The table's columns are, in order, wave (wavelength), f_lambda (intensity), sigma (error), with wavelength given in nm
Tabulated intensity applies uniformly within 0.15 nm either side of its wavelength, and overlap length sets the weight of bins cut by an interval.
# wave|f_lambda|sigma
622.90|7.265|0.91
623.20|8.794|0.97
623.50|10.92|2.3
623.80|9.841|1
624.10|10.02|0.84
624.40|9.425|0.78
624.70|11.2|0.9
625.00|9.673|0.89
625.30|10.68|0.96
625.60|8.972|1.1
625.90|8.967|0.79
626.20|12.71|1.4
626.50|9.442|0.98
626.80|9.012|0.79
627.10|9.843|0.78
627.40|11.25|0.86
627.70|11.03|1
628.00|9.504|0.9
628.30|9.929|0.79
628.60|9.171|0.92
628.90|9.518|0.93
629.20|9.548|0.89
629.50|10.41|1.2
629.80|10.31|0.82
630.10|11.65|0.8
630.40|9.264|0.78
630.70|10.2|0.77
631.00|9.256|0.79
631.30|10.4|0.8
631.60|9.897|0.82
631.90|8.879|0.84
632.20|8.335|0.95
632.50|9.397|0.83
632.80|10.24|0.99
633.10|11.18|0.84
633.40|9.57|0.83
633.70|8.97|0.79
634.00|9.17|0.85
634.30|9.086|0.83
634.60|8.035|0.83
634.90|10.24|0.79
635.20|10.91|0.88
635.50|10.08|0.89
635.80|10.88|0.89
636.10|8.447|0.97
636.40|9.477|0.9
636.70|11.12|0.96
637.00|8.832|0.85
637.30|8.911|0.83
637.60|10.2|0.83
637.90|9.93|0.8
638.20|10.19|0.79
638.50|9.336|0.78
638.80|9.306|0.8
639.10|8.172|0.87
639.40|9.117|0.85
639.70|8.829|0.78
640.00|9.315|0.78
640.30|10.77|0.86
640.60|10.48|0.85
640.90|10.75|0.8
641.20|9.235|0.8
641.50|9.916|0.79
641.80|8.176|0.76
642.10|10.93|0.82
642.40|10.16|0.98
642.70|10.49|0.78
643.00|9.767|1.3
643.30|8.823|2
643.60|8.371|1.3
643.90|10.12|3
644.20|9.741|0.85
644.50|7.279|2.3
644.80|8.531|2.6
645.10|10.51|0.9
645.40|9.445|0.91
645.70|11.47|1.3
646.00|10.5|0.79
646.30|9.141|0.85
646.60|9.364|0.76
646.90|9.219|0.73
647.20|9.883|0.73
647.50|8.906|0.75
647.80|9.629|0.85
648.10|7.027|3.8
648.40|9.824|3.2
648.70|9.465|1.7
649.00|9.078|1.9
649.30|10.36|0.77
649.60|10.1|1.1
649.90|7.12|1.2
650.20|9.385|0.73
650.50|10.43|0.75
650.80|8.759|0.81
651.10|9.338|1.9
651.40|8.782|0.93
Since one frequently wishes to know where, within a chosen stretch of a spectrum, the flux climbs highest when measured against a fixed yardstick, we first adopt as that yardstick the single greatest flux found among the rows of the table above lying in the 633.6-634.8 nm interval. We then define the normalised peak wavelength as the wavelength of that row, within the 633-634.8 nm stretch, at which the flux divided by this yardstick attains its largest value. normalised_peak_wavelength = 633.10 nm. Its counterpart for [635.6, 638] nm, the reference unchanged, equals 636.70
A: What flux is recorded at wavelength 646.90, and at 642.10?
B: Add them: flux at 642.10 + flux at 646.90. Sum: 20.1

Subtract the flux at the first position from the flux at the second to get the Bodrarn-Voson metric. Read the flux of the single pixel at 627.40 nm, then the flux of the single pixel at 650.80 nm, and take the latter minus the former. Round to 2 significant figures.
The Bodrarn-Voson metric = -2.5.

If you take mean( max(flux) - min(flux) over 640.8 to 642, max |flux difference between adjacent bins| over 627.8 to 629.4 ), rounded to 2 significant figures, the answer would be 1.7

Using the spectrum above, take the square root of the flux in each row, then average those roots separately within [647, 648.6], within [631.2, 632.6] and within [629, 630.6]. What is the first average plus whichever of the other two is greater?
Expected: 6.20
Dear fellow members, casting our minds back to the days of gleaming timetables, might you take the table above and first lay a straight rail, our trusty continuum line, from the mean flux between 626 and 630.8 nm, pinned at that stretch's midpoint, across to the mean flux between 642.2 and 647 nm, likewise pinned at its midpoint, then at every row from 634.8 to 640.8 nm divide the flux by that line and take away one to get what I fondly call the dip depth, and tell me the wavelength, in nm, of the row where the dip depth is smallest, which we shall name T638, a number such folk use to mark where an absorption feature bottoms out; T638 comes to 639.10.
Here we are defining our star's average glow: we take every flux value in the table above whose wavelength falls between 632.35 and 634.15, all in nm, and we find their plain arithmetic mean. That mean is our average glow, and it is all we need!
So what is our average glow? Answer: 9.8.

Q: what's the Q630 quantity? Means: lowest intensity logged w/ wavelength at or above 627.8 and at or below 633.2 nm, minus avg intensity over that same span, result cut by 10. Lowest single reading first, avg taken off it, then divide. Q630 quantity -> -0.150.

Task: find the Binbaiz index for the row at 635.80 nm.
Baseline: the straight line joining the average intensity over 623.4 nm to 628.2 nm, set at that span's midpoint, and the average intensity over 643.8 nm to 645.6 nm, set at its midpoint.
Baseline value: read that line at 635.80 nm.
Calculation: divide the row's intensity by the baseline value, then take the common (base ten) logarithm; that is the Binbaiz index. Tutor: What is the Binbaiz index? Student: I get 0.05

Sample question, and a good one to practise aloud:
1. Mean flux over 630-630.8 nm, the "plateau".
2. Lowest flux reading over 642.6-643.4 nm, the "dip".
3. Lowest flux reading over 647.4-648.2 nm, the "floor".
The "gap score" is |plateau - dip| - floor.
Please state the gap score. -5.5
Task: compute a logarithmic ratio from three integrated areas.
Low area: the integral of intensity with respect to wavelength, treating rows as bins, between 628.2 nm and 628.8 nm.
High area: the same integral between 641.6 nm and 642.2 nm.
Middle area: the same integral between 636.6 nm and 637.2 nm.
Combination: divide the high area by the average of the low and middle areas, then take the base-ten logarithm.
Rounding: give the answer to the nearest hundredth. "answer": -0.01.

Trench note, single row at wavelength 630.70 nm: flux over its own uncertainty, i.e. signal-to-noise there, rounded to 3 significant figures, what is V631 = 13.2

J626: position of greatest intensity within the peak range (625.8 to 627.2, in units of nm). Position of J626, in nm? 626.20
